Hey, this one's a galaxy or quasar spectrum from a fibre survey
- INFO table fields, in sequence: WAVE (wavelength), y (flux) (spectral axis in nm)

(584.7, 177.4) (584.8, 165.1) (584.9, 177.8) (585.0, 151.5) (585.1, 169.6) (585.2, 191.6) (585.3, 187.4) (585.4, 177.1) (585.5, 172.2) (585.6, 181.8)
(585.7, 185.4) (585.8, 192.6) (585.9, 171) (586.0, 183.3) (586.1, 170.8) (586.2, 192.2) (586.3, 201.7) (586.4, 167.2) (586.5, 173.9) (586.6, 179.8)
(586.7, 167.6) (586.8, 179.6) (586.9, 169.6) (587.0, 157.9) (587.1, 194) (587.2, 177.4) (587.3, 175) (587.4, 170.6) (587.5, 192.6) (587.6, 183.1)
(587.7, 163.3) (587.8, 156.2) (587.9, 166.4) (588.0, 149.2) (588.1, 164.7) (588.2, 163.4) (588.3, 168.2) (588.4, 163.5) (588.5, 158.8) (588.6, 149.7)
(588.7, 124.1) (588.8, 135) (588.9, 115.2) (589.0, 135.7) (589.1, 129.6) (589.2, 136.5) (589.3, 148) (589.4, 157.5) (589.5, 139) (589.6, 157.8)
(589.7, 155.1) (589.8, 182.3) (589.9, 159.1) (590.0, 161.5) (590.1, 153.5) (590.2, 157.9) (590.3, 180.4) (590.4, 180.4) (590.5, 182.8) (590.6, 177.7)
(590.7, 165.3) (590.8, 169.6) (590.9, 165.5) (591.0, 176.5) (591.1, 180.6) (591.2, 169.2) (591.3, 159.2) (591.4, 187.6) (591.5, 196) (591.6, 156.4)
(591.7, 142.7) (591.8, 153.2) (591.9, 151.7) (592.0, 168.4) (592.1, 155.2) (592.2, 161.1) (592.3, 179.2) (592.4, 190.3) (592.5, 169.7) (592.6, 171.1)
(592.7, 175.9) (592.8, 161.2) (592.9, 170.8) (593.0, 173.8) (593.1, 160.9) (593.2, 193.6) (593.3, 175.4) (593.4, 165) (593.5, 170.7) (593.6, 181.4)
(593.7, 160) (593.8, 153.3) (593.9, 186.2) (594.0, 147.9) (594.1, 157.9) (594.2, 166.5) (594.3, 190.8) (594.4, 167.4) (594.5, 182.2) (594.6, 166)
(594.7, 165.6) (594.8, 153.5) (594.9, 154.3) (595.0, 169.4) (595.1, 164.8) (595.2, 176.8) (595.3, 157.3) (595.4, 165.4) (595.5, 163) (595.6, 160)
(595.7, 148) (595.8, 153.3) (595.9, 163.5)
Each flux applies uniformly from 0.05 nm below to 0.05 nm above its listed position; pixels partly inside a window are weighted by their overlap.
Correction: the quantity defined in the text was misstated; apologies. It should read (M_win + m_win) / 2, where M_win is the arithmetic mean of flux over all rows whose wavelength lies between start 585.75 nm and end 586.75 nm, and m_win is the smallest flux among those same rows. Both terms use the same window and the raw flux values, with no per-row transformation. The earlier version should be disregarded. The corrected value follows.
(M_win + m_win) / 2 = 173.6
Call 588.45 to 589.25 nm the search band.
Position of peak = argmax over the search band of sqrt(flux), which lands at 588.5 nm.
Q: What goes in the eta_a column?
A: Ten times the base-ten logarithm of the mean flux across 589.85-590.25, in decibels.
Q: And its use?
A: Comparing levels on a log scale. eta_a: 22.0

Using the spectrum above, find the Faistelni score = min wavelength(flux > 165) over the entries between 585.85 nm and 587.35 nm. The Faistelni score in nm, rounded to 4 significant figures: 585.9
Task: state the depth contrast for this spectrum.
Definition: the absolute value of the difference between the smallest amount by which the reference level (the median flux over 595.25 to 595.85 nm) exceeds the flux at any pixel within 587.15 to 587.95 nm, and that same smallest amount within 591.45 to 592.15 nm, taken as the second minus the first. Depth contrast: 3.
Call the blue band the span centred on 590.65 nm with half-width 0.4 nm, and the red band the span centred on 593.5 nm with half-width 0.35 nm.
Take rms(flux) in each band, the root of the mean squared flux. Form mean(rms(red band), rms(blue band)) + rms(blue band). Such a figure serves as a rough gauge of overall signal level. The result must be 348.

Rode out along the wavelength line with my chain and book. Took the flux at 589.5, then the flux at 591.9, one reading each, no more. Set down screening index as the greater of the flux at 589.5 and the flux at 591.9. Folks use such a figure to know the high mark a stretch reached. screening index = 152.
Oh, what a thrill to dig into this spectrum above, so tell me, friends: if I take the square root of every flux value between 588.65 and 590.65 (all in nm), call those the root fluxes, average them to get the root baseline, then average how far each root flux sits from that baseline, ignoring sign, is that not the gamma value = 0.67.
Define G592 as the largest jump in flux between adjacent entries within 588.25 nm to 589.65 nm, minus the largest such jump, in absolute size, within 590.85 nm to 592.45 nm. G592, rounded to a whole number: -14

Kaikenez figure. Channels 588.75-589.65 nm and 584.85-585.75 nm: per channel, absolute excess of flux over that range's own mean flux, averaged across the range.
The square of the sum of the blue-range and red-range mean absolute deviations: 344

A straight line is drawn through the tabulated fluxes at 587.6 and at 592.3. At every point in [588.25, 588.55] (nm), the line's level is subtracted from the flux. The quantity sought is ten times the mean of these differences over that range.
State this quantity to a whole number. -189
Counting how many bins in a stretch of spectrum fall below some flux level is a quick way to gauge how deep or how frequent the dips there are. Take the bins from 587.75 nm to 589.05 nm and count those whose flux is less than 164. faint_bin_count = 10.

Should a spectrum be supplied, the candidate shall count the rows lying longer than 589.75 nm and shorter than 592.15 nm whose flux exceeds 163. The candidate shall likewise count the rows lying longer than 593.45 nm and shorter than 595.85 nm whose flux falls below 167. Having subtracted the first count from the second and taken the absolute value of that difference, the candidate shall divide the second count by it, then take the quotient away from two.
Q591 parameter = -6.0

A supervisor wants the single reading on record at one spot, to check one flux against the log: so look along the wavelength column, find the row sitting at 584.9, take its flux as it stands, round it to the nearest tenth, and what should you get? 177.8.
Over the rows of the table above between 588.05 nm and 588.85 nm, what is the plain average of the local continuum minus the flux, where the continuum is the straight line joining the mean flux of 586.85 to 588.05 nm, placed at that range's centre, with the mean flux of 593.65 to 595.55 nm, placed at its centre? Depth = 17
